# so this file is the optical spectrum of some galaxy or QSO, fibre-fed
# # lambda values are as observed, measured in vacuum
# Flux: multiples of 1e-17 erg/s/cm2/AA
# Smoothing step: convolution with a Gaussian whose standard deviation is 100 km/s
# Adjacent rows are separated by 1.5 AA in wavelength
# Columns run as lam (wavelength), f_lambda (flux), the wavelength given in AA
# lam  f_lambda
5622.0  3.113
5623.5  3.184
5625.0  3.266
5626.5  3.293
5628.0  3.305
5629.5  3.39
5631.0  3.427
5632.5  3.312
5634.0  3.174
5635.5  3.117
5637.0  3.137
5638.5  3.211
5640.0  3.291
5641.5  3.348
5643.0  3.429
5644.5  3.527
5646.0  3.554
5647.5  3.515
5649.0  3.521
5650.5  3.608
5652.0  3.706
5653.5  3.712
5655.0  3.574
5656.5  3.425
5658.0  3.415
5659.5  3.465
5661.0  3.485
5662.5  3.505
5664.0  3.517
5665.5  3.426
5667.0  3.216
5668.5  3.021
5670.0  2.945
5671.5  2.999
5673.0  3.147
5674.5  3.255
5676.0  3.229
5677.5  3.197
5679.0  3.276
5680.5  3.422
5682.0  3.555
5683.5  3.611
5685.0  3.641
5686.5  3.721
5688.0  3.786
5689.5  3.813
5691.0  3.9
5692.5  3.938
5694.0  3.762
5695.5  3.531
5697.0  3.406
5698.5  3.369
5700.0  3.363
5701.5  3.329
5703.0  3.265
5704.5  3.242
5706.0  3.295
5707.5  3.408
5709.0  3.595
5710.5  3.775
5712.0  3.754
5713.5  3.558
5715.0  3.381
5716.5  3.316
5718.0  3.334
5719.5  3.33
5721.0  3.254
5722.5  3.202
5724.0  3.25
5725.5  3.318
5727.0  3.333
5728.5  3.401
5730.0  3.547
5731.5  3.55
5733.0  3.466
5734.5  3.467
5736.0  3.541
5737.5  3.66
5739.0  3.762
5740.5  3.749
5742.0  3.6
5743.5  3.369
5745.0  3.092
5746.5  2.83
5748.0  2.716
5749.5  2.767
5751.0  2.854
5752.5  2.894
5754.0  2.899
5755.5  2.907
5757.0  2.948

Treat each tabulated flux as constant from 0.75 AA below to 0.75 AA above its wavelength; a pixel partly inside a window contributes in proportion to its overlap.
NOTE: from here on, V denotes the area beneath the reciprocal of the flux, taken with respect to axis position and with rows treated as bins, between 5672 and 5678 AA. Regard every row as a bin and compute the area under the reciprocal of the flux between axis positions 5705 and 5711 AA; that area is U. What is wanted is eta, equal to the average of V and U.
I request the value 1.80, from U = 1.72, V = 1.88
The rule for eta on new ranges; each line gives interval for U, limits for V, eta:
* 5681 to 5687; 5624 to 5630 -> 1.74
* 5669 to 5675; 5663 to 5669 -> 1.88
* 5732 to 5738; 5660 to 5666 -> 1.71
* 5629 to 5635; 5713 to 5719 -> 1.79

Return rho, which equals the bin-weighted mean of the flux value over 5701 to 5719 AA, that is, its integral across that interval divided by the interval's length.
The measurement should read 3.44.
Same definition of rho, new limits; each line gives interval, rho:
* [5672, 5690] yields 3.46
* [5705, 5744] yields 3.47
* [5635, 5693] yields 3.44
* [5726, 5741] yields 3.54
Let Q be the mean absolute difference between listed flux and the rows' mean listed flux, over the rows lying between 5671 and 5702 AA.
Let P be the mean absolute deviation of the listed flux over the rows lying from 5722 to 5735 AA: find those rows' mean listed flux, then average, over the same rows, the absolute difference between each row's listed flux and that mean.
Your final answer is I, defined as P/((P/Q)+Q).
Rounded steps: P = 0.10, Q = 0.23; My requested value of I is 0.15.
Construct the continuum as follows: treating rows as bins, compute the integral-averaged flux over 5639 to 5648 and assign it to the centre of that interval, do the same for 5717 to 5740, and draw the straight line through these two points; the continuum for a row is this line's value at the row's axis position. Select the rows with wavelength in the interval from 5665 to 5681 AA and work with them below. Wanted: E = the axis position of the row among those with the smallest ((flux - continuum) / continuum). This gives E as 5670.0 AA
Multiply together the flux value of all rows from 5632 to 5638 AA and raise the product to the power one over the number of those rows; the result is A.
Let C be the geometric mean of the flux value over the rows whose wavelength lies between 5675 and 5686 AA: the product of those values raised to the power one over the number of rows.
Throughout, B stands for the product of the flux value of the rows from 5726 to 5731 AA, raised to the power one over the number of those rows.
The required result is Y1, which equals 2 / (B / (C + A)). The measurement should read 3.85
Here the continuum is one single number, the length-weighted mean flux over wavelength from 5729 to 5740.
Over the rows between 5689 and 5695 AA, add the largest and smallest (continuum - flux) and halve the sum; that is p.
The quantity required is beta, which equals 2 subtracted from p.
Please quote -2.3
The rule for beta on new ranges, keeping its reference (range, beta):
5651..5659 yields -2.0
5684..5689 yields -2.1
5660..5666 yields -1.9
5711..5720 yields -2.0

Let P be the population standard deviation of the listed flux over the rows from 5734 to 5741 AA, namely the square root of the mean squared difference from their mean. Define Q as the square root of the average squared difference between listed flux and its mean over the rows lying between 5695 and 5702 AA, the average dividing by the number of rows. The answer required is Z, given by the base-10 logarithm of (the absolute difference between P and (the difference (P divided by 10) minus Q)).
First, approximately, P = 0.12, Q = 0.070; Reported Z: -0.76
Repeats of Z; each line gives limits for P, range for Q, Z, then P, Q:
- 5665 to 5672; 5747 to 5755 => -0.63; 0.18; 0.073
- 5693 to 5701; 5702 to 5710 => -0.58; 0.15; 0.130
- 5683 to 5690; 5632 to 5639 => -0.85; 0.08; 0.069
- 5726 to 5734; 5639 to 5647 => -0.75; 0.08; 0.101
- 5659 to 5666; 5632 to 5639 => -1.01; 0.03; 0.069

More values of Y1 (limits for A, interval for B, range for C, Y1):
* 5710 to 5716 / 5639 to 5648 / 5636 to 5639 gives 3.94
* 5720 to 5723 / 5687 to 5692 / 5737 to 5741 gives 3.63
